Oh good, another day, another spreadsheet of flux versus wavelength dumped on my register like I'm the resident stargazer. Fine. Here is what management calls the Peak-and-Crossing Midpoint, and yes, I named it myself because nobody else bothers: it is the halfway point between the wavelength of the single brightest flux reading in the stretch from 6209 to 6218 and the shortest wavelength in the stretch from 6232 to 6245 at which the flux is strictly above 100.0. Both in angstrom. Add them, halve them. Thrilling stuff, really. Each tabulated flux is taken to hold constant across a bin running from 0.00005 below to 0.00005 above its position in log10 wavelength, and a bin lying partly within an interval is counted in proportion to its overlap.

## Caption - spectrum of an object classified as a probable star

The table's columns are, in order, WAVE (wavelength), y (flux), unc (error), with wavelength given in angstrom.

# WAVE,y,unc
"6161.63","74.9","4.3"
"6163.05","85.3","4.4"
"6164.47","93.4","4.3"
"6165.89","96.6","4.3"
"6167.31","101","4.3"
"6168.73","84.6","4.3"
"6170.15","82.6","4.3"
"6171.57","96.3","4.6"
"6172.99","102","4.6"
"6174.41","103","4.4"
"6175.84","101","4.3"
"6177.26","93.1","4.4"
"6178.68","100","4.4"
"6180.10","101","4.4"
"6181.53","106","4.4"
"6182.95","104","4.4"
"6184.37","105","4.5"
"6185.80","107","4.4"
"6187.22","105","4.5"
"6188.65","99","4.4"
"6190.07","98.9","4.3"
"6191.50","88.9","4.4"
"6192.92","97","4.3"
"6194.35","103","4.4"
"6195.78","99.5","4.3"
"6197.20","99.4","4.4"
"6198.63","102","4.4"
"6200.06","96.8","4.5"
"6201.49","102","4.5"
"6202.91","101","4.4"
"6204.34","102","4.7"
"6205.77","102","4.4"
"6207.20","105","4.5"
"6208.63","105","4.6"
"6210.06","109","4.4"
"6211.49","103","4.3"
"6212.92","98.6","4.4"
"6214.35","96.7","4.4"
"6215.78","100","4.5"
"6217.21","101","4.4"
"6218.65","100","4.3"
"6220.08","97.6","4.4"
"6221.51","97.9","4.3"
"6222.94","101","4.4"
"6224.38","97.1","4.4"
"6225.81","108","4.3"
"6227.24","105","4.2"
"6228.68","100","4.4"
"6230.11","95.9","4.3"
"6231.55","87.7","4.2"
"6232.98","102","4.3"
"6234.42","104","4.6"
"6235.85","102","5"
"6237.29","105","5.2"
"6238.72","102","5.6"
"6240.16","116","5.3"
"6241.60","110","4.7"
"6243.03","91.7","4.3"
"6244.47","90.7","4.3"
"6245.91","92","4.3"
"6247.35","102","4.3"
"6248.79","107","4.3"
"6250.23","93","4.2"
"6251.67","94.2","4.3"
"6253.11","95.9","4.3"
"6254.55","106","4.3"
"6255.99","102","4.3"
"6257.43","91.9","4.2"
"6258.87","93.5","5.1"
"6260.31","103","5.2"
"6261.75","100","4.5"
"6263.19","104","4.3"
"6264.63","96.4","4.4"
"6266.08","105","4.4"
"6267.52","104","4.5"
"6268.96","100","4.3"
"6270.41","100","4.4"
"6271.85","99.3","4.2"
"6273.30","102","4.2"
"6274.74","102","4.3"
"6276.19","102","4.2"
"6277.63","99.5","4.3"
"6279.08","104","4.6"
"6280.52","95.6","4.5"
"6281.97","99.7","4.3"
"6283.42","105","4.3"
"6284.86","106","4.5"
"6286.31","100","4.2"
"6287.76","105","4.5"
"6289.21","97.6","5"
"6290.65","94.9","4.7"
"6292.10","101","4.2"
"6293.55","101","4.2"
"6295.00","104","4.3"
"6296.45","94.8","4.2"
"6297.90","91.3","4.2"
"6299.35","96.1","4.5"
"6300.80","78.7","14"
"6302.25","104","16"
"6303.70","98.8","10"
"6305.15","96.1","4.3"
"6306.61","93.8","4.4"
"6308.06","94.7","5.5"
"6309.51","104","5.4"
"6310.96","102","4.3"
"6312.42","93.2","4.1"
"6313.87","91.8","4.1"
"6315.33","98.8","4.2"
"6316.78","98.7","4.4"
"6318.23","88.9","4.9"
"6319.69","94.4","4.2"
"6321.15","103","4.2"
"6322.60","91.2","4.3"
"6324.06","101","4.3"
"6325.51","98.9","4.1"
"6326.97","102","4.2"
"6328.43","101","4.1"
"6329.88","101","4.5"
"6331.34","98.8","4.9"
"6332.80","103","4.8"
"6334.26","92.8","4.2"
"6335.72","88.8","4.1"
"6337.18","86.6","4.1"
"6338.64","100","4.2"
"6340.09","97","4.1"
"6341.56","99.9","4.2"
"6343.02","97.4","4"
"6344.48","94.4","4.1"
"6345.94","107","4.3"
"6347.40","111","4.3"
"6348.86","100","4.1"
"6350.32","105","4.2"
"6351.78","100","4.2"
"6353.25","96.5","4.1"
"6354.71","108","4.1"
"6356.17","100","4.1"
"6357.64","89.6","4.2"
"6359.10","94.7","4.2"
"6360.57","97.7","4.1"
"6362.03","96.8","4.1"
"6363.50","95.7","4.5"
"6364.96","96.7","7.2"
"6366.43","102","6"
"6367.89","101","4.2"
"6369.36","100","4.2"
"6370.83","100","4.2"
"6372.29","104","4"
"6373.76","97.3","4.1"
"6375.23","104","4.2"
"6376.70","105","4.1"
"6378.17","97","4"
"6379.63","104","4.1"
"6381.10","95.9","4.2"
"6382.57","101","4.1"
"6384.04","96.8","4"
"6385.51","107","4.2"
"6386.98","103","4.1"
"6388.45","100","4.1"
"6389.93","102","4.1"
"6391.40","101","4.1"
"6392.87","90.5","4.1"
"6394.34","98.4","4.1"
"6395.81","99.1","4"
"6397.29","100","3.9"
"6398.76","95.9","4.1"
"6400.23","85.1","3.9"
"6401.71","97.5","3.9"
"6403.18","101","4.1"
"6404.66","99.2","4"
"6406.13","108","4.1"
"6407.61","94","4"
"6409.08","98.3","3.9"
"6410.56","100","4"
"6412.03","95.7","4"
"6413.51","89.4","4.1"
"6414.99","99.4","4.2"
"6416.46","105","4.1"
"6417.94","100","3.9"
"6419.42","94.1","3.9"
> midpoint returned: 6221.5 angstrom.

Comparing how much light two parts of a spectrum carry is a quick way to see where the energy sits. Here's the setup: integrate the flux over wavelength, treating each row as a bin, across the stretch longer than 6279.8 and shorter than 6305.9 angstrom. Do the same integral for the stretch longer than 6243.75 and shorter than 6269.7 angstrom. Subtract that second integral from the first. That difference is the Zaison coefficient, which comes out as -1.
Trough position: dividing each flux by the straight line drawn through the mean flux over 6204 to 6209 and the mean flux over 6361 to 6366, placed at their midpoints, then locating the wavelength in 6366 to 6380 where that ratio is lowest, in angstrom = 6378.17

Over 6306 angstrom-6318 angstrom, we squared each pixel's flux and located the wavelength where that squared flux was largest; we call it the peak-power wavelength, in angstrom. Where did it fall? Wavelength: 6309.51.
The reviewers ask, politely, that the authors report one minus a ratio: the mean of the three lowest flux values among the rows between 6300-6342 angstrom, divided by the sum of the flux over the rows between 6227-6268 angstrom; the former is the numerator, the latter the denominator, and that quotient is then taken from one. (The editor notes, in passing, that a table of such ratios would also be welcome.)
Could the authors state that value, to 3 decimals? 0.971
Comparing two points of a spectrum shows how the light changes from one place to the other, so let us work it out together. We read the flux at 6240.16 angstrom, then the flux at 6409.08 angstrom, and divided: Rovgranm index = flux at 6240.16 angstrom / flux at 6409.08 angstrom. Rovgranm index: 1.18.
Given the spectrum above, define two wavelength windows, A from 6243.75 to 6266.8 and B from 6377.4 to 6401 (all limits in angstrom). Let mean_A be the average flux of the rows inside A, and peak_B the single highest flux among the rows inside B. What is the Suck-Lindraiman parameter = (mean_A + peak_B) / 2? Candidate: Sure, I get 103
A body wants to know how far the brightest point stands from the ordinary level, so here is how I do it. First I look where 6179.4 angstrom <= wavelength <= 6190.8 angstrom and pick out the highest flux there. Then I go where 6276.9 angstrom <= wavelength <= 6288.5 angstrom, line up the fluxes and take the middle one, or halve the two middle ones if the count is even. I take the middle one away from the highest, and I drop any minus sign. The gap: 5.0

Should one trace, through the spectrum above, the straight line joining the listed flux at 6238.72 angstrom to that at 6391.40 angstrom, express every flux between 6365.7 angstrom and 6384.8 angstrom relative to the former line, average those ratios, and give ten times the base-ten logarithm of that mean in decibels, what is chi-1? -0.02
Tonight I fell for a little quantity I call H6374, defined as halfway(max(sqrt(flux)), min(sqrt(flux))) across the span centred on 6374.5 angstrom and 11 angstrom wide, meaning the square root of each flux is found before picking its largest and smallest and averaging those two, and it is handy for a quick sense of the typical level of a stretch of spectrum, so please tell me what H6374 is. 10.0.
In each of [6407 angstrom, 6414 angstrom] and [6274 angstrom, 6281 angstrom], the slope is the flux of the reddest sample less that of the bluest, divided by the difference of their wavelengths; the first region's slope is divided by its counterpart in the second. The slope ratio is 0.7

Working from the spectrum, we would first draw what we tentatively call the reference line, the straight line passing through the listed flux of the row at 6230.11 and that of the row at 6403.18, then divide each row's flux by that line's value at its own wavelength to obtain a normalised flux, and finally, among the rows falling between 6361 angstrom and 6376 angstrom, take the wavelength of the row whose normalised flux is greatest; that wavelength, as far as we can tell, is 6372.29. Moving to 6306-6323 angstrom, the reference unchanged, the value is 6309.51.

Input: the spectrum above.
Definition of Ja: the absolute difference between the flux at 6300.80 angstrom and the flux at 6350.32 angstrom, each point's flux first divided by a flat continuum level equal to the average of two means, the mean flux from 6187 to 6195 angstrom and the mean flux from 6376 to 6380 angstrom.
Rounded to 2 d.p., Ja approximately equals 0.26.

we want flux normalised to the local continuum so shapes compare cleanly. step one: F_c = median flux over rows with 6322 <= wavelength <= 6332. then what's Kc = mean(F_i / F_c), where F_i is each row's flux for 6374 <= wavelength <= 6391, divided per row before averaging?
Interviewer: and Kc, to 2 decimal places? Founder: 1.00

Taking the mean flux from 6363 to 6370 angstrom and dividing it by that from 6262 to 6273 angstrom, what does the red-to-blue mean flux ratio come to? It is 0.98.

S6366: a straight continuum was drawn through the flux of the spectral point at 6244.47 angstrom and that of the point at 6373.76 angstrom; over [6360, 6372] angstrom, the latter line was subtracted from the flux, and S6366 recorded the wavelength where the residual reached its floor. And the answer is 6363.50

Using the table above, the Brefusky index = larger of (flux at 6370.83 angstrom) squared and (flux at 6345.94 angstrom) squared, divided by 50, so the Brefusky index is 229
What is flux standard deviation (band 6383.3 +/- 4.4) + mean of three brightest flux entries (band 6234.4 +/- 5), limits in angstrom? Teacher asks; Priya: 108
